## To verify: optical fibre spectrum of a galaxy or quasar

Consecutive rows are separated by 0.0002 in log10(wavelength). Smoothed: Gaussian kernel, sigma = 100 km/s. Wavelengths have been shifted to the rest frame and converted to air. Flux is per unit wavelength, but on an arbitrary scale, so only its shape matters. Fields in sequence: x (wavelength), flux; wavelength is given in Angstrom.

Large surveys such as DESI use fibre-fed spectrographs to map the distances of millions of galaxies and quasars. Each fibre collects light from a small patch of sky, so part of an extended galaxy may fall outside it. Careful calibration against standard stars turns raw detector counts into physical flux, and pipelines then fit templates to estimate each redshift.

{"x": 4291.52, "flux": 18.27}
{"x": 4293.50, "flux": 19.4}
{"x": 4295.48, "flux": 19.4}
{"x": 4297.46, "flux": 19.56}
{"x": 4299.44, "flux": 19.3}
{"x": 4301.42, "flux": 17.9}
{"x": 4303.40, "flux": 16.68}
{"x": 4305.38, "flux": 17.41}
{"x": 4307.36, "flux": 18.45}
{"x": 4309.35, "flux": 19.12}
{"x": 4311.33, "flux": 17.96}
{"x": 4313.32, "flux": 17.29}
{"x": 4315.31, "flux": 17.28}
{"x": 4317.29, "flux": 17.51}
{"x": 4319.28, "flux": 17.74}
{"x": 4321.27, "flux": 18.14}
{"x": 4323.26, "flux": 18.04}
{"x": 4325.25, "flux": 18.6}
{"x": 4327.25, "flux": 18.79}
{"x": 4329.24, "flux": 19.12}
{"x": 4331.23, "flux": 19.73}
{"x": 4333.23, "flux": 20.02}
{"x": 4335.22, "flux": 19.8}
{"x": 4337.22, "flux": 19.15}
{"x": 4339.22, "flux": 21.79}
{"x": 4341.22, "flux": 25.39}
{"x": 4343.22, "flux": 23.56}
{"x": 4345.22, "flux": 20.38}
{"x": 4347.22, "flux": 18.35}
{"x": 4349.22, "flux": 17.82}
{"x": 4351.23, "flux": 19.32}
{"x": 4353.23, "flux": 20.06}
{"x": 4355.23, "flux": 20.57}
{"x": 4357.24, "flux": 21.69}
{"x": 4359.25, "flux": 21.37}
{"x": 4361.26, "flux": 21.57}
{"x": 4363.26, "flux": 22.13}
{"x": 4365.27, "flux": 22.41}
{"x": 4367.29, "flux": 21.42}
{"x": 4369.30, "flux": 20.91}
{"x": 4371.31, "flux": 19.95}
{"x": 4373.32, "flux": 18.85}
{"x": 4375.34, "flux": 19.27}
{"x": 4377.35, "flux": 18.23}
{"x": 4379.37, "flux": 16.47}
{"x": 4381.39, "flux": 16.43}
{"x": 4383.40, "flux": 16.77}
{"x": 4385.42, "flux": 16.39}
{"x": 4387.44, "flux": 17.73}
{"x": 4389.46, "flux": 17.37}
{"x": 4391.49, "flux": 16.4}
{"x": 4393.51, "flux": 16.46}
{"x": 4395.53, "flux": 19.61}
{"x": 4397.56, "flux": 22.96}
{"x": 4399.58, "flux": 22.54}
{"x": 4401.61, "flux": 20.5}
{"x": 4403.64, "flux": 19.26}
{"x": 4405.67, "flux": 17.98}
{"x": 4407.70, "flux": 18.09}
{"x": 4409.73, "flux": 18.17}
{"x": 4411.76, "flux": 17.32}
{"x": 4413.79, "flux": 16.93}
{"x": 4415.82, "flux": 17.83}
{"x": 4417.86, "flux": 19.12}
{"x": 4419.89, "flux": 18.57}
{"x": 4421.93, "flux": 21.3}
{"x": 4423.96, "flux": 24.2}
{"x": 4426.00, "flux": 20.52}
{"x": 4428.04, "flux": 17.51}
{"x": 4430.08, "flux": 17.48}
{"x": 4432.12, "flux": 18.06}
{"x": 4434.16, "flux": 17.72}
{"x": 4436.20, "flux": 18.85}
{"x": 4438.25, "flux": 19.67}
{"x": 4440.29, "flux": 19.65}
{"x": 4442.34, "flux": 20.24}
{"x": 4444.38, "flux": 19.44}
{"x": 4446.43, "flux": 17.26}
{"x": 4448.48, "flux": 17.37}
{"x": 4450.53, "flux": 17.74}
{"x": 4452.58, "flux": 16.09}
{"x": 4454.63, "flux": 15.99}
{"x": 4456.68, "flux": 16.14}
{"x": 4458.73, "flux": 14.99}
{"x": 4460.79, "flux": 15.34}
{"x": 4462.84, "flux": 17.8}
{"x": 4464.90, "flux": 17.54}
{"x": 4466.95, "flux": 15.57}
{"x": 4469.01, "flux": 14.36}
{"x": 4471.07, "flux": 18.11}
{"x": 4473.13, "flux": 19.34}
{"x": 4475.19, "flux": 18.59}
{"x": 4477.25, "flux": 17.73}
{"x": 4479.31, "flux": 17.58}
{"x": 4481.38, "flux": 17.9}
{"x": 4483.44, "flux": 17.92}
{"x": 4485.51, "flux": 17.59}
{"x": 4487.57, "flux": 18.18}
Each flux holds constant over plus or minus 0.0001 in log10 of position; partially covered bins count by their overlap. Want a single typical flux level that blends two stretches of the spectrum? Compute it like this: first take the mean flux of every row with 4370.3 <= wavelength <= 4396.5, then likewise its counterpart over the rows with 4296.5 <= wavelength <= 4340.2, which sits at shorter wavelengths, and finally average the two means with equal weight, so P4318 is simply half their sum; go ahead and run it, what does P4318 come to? 18.1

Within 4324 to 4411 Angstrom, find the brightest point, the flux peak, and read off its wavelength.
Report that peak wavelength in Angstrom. 4341.22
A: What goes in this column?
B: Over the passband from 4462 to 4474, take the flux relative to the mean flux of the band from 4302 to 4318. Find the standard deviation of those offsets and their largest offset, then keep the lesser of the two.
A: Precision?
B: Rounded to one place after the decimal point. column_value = 1.6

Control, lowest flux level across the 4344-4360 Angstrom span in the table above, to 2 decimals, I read 17.82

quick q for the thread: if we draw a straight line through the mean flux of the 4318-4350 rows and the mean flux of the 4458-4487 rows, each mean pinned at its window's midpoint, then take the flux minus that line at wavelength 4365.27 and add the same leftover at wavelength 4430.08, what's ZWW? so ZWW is 2.7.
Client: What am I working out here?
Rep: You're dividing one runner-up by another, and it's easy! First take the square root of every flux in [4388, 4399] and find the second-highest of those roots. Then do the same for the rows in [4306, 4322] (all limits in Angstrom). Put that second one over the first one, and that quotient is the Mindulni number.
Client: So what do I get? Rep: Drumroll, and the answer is 0.97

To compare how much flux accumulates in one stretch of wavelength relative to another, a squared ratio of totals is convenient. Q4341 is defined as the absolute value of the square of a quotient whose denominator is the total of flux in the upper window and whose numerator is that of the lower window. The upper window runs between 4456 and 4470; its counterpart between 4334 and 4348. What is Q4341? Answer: 1.8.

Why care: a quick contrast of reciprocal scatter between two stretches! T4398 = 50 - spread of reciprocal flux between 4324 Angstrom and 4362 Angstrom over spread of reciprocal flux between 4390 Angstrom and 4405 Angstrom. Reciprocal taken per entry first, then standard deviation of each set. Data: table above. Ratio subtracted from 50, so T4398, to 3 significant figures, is 49.4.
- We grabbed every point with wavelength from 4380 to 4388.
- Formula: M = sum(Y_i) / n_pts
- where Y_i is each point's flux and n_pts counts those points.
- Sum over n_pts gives 16.8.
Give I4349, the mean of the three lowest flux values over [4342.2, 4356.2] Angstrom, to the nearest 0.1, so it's 18.5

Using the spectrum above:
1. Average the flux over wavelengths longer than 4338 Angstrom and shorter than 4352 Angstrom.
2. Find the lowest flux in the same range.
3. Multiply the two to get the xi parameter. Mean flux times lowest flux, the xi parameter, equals 373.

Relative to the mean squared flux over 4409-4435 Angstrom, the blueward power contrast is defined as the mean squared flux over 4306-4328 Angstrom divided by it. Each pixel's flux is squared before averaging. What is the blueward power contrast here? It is 0.91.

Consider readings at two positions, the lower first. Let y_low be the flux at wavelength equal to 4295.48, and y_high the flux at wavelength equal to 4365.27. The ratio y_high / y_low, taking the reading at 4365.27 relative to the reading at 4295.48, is 1.2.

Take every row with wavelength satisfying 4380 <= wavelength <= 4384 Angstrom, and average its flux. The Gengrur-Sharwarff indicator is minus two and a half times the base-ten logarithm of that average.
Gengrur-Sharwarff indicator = -3.05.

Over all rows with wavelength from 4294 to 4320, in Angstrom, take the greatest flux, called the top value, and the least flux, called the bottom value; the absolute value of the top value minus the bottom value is 2.9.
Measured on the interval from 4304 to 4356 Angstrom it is 8.1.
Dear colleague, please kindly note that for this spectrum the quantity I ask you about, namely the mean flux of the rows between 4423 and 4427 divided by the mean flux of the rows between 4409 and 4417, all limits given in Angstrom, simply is 1.27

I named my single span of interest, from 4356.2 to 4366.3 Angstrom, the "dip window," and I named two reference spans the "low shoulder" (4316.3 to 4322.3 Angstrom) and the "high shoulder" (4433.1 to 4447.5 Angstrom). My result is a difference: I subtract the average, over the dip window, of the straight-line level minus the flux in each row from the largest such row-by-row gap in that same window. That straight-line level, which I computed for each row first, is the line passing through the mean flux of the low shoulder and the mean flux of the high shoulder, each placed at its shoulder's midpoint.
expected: 0.44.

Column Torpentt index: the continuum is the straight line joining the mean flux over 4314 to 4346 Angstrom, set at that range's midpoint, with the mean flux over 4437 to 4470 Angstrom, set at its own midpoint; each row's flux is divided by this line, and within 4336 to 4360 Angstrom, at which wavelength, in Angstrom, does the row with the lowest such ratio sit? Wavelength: 4349.22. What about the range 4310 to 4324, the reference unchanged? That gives 4313.32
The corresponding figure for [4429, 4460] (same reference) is 4458.73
